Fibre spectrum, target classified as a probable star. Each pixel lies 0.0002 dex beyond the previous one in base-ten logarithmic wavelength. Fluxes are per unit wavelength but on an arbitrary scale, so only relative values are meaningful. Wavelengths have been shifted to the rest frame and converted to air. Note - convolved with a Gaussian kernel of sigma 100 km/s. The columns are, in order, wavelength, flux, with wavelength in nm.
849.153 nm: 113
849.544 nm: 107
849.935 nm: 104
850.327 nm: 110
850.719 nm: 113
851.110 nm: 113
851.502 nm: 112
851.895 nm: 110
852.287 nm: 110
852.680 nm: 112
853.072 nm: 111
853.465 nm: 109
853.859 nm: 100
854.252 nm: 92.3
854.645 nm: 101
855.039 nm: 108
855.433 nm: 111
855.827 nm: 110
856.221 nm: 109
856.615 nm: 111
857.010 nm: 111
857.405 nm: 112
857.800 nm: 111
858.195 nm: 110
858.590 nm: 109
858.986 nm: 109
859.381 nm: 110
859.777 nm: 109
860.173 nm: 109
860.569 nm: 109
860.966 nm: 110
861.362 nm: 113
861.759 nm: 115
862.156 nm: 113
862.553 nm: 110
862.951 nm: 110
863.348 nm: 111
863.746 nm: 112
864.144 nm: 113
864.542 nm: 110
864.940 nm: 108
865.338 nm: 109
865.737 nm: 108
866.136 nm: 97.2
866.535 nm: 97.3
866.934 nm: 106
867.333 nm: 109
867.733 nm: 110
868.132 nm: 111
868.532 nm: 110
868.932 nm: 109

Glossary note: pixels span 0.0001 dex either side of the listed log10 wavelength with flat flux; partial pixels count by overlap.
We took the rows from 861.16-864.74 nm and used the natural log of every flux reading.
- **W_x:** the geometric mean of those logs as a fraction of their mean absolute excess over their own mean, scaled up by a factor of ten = 3622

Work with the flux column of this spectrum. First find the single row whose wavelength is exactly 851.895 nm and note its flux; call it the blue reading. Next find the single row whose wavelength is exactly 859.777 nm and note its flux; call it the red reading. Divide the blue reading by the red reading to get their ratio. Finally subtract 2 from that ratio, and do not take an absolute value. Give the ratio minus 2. -0.991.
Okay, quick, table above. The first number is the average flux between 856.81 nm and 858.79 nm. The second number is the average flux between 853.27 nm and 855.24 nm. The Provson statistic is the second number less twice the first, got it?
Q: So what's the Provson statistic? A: -119.1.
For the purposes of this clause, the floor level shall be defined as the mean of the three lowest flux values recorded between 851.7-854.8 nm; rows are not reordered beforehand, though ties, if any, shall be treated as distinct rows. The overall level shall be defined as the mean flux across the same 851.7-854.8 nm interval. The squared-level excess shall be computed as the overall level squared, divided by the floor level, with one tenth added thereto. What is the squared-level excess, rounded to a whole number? 114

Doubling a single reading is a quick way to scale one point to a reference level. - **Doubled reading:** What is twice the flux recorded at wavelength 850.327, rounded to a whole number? 220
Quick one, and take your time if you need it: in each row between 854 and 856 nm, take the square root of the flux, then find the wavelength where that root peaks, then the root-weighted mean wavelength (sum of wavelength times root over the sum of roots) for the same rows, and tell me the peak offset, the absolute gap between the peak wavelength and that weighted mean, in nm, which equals 0.38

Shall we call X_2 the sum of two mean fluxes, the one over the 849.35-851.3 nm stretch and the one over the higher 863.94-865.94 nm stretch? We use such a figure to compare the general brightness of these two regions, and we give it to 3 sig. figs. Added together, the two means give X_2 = 219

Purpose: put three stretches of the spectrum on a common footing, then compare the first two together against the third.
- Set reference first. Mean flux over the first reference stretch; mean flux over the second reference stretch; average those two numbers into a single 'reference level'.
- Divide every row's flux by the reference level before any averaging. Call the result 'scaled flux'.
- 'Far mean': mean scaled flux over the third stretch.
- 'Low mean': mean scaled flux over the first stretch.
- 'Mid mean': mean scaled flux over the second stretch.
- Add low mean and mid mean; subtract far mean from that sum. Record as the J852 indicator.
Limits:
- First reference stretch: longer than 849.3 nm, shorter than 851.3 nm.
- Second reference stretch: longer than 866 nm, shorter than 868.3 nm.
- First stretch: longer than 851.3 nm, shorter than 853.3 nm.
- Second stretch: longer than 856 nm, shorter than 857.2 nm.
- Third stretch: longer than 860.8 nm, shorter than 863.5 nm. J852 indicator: 1.02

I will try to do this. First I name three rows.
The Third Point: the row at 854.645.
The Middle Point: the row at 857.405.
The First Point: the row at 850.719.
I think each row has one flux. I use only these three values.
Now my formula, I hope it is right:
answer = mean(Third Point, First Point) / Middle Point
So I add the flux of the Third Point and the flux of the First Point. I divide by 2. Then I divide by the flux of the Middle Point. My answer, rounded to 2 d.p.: 0.96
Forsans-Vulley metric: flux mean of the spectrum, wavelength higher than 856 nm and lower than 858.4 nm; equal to 111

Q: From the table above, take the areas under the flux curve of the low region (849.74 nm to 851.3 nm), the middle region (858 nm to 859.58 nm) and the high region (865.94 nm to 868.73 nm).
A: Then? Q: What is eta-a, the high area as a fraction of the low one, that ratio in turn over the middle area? 0.0099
